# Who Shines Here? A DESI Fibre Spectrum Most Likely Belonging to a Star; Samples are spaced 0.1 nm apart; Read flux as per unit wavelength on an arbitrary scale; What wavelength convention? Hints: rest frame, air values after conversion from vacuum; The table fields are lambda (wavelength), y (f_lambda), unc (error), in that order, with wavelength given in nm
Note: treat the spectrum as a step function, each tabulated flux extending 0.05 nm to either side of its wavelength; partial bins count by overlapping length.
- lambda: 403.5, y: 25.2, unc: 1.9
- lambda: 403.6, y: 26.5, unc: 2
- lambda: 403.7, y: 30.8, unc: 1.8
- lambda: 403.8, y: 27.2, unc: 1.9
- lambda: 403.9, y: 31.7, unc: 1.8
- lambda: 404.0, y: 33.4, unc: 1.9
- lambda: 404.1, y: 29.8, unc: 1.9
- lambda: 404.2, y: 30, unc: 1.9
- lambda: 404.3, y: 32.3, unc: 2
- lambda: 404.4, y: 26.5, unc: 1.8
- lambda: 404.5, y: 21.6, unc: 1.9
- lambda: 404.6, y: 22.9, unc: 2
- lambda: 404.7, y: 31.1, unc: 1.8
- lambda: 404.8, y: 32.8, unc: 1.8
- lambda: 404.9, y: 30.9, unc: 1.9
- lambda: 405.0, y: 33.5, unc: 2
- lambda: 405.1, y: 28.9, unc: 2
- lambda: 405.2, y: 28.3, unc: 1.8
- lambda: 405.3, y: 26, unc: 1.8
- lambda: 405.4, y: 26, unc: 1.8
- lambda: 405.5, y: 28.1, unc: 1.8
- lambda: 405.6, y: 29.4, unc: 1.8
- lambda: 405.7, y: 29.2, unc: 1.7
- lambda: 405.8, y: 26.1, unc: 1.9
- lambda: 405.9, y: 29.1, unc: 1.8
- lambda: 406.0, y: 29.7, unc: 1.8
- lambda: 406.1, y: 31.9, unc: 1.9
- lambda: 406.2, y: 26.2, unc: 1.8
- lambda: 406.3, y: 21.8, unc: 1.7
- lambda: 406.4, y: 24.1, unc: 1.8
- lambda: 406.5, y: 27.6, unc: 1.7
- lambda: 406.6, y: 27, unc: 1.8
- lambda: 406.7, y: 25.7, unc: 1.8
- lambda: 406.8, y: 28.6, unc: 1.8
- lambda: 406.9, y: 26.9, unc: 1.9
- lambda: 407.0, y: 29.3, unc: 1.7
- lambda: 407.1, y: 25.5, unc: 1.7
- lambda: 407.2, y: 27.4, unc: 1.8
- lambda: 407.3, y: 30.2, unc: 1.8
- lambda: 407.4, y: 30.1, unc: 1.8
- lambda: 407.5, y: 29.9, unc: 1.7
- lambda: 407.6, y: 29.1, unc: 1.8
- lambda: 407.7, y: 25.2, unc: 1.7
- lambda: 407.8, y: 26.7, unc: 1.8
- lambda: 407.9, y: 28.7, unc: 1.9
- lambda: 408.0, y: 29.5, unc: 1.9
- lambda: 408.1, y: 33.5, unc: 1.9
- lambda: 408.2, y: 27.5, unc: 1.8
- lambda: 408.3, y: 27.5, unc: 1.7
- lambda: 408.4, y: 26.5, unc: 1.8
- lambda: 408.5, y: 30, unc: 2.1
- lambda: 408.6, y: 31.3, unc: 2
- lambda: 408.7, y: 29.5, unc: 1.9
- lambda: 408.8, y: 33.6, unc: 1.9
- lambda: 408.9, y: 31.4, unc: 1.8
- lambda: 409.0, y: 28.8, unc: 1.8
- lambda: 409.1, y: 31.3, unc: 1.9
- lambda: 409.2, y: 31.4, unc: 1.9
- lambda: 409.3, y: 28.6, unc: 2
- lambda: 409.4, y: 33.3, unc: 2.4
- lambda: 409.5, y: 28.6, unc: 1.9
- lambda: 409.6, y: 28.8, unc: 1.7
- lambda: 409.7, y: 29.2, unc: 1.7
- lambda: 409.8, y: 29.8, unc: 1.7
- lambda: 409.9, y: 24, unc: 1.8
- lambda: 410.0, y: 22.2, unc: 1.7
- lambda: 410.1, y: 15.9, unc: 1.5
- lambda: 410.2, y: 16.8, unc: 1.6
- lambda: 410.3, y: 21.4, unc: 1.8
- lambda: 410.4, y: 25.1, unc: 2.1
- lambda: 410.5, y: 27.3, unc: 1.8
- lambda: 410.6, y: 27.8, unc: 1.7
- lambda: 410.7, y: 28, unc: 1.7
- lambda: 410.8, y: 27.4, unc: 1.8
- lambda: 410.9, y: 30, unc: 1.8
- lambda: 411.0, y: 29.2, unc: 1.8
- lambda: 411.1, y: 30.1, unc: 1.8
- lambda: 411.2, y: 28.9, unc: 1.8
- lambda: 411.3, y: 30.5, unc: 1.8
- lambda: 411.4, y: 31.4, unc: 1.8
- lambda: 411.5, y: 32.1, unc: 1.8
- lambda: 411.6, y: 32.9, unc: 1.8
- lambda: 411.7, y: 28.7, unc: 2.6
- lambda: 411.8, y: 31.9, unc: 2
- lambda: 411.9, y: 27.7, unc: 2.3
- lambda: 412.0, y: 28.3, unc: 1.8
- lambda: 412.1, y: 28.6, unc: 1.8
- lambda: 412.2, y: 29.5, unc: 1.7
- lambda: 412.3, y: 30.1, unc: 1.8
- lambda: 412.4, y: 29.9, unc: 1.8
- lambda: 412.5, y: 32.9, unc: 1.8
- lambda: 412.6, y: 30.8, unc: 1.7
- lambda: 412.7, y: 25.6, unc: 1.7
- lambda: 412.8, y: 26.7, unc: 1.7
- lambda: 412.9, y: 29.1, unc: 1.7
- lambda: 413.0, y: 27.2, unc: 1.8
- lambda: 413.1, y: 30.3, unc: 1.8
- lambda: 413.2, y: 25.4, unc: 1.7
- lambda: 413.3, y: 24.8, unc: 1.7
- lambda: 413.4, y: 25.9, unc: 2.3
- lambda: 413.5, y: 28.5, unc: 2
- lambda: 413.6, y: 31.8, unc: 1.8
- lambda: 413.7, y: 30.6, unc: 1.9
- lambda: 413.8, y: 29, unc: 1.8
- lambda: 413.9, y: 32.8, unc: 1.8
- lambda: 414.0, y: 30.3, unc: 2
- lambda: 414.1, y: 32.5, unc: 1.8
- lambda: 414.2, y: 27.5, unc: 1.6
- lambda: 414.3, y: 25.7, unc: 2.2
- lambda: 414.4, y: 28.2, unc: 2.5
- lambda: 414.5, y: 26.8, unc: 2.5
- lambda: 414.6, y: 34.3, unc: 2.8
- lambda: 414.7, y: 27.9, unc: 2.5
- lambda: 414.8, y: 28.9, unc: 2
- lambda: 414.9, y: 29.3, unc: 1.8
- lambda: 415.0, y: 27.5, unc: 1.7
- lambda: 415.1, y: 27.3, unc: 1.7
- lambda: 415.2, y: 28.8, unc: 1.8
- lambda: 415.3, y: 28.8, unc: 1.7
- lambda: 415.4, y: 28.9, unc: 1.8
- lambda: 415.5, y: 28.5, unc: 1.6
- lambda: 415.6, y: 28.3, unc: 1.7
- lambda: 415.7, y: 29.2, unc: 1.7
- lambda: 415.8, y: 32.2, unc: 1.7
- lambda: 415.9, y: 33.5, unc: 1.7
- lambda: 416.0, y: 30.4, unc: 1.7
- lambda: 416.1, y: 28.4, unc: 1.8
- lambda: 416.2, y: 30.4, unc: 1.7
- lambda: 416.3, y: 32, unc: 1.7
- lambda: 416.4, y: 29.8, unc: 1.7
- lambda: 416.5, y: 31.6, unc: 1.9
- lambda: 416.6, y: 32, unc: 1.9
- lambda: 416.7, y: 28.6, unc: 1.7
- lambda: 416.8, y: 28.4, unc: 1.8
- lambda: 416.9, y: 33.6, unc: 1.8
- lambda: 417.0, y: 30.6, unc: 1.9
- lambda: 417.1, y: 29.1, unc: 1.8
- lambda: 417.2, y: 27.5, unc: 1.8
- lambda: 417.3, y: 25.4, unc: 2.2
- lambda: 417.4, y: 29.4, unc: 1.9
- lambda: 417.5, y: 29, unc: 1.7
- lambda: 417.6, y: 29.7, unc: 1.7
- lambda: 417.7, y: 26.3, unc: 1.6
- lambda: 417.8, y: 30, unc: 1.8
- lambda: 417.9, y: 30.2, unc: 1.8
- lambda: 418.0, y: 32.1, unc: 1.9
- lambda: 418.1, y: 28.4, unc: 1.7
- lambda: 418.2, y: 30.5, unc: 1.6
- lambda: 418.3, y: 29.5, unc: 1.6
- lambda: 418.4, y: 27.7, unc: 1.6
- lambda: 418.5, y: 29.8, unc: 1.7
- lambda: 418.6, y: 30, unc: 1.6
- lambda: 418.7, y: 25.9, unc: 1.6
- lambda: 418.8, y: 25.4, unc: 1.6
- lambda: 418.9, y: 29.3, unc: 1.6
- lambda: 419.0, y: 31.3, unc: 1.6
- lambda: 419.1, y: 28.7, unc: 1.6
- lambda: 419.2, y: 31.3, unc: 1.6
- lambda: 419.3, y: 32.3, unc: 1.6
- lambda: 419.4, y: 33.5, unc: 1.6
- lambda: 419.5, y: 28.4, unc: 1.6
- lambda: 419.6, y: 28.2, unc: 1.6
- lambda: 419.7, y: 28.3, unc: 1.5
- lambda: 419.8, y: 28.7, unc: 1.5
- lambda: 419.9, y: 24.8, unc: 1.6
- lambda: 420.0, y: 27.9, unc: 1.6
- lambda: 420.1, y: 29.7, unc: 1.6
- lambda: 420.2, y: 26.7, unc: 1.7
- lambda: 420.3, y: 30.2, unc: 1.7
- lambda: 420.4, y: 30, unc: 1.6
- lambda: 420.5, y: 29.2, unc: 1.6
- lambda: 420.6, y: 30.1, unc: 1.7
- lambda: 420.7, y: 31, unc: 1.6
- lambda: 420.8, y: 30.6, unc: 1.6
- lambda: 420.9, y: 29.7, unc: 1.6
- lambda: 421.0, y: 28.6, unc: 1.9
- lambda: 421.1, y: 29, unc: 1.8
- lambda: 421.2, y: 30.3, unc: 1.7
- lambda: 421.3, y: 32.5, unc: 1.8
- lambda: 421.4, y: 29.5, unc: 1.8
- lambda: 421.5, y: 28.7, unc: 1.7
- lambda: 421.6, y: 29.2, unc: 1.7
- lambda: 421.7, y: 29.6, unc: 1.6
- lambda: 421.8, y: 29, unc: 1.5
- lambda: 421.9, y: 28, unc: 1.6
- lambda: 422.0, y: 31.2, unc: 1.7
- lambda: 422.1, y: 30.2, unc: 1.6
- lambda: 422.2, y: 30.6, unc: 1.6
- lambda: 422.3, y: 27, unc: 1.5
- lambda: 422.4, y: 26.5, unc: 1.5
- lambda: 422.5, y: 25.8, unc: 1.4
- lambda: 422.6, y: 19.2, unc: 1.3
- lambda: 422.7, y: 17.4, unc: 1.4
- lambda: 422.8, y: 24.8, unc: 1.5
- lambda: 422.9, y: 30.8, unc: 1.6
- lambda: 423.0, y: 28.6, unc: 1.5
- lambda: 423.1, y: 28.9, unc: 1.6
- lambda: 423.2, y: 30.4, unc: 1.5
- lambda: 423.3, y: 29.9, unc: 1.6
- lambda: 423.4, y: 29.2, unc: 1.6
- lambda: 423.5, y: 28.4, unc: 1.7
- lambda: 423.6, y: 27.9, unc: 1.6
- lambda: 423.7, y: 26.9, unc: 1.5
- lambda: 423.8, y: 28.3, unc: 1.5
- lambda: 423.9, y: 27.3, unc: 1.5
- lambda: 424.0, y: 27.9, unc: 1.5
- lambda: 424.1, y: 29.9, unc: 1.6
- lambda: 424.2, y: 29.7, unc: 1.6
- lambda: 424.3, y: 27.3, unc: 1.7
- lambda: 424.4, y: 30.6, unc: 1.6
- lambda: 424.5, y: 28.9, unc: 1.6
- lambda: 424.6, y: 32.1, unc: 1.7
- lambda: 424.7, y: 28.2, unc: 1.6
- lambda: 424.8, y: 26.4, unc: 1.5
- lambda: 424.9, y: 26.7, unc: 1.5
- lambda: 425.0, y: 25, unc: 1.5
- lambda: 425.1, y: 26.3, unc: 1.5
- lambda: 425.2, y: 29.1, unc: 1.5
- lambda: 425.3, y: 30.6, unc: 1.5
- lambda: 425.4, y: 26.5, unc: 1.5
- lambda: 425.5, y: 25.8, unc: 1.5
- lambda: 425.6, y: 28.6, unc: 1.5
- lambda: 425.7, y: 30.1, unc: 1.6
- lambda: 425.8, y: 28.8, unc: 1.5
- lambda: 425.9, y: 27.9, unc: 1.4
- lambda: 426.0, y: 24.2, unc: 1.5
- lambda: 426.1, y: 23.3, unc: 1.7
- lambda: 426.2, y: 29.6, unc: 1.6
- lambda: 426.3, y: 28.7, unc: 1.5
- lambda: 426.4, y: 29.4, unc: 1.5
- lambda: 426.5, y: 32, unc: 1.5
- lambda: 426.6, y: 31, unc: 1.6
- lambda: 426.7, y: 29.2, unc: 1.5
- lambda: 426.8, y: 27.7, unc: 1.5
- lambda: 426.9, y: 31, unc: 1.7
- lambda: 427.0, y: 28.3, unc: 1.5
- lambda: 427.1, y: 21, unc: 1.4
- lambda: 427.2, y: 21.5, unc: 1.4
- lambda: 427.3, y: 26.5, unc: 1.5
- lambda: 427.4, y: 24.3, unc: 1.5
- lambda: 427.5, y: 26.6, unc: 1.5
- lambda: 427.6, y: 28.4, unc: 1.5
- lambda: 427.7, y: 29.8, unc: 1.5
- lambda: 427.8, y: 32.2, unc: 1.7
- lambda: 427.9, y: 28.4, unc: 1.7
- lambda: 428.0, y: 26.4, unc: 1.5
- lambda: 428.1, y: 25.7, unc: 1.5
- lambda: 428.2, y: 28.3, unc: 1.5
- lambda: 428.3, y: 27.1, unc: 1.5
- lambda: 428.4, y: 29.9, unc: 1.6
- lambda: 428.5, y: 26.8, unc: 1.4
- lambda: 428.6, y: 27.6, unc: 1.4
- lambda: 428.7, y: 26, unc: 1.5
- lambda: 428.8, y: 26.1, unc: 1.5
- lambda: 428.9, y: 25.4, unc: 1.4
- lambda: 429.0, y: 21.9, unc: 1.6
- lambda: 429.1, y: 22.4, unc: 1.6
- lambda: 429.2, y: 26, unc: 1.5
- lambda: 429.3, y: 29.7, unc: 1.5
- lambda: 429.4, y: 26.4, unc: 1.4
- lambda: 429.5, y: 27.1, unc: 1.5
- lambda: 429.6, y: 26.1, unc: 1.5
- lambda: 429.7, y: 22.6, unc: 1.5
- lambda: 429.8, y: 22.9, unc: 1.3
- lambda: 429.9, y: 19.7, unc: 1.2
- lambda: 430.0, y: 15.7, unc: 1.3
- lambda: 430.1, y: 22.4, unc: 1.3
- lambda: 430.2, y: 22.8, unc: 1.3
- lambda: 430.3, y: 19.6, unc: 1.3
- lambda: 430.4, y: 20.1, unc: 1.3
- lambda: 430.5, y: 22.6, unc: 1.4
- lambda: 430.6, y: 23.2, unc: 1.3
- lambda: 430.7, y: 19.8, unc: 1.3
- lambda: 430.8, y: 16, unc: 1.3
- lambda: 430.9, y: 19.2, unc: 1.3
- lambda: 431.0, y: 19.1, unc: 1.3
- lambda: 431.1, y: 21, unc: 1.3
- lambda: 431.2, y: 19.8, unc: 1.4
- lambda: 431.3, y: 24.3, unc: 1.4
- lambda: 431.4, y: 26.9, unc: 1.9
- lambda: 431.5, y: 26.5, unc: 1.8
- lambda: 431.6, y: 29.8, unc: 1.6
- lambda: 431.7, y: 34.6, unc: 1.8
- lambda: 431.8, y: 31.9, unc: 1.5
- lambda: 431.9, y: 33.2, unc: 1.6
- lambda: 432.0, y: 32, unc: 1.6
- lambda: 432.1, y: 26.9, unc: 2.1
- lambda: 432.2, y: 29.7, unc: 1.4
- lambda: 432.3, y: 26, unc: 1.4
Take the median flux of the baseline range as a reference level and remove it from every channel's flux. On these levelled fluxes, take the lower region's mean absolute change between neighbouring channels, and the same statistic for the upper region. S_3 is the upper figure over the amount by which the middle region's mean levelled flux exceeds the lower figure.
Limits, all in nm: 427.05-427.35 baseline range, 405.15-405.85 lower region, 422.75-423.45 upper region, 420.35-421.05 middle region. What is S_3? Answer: 0.27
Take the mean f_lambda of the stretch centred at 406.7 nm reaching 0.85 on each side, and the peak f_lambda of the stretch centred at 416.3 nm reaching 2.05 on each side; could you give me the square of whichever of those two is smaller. 768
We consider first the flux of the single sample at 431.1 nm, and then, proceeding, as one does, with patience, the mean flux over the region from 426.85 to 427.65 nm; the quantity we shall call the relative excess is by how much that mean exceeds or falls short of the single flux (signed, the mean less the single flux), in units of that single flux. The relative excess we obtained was 0.24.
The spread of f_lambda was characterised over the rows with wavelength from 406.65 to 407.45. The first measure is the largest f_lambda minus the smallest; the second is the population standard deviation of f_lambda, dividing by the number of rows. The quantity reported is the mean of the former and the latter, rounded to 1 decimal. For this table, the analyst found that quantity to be 3.2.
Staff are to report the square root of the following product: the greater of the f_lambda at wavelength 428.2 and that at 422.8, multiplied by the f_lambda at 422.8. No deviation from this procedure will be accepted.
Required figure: 26.5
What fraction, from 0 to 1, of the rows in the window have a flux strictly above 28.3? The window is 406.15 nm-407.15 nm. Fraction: 0.20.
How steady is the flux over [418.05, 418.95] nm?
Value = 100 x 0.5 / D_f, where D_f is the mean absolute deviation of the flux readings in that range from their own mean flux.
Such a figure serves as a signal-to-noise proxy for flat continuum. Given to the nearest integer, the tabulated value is 34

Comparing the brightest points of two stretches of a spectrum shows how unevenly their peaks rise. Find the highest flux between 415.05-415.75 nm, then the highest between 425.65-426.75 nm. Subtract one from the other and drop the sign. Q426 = 2.80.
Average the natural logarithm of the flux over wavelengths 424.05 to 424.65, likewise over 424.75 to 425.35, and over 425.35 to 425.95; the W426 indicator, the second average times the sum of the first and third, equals 22.2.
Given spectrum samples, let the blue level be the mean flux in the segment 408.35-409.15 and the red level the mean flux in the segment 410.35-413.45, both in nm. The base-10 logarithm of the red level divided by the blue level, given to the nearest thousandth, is -0.021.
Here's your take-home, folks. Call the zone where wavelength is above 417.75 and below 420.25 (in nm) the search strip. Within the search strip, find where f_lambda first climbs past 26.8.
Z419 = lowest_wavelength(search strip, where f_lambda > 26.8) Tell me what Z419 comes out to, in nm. 417.8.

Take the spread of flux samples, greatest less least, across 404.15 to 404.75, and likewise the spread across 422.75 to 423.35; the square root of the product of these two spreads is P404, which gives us 8.01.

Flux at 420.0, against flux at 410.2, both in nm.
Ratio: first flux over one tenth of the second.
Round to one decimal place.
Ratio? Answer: 16.6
